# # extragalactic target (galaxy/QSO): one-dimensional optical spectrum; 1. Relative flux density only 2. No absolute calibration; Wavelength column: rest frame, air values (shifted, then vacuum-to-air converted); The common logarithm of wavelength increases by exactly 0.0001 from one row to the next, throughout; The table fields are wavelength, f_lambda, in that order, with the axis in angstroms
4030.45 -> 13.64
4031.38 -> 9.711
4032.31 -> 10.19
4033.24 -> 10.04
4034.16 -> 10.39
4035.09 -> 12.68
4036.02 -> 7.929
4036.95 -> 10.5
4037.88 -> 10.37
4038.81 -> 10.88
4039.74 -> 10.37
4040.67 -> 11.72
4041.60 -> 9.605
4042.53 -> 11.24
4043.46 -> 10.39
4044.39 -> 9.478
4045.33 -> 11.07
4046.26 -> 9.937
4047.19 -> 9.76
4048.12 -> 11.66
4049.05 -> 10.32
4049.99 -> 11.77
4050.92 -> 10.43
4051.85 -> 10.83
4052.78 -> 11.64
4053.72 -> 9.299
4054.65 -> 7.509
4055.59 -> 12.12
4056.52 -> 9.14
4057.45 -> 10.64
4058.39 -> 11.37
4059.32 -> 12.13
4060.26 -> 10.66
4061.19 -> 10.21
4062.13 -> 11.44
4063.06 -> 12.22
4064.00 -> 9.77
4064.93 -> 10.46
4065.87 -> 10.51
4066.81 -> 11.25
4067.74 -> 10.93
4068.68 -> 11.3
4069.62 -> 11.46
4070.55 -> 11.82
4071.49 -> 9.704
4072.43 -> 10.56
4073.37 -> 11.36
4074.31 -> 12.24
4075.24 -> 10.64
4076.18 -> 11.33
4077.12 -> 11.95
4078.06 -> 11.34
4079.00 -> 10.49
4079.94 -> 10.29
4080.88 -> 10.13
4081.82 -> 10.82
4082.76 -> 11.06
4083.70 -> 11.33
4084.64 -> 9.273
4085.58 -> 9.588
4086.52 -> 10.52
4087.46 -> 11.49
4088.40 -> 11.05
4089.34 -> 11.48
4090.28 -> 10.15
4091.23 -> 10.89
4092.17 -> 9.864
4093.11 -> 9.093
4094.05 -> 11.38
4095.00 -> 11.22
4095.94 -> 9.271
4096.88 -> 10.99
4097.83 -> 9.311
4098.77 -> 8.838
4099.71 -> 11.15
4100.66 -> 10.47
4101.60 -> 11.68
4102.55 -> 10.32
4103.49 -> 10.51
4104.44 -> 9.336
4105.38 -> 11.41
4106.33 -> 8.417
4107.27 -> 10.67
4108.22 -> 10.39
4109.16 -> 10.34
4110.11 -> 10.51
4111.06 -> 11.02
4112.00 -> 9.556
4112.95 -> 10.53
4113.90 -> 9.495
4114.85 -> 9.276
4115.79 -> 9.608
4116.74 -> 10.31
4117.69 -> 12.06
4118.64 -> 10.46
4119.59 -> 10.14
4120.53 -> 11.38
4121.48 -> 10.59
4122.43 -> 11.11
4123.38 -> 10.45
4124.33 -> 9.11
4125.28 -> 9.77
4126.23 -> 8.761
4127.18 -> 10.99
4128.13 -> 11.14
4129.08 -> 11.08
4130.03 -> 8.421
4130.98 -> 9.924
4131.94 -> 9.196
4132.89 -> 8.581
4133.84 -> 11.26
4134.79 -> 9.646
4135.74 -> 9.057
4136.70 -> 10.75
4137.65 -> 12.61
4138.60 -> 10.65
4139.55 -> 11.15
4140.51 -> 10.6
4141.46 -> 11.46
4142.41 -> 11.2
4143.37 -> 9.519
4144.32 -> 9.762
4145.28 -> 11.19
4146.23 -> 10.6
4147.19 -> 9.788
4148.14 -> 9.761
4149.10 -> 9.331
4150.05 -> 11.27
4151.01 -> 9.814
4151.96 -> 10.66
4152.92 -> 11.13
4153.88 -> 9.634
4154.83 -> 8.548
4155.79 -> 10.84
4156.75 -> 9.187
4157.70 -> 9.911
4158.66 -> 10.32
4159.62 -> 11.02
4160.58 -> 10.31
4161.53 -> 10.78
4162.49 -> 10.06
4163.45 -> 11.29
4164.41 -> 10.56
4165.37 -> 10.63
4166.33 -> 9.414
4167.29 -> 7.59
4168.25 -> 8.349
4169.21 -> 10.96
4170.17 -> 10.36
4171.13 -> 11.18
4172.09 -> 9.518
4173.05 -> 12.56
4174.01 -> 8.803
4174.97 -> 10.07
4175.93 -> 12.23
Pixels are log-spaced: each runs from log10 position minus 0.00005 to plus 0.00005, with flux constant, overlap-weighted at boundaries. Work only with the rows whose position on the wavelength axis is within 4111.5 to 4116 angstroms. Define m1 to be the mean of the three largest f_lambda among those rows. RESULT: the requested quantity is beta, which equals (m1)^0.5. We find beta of 3.15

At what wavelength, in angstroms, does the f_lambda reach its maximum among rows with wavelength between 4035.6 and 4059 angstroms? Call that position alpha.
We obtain 4055.59 angstroms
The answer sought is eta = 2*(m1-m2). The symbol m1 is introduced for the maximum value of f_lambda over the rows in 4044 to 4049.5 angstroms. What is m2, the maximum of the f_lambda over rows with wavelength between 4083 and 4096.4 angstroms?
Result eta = 0.3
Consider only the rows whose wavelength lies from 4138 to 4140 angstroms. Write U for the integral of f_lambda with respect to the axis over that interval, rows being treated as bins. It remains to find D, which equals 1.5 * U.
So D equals 33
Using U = 22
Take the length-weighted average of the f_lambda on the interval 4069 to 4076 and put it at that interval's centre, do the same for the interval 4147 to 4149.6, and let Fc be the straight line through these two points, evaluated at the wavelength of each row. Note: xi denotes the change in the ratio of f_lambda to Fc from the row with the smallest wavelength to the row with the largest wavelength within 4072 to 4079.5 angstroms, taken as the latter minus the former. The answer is 0.005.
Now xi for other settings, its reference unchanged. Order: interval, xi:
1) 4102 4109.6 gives 0.014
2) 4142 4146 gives 0.006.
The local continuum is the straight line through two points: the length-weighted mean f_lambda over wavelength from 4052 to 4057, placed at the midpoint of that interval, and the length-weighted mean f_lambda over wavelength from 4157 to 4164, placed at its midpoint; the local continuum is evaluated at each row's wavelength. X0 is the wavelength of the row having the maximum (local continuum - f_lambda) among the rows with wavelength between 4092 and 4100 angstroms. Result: 4098.77 angstroms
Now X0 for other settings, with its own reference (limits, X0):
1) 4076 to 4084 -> 4080.88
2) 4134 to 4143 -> 4135.74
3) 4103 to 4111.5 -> 4106.33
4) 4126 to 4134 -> 4130.03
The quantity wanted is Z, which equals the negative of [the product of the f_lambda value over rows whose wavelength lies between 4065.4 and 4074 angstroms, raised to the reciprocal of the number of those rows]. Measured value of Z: -11.0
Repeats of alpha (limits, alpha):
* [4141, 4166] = 4141.46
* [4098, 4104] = 4101.60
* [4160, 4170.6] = 4163.45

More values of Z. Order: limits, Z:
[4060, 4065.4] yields -10.8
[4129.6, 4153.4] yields -10.2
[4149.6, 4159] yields -10.1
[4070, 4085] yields -10.9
